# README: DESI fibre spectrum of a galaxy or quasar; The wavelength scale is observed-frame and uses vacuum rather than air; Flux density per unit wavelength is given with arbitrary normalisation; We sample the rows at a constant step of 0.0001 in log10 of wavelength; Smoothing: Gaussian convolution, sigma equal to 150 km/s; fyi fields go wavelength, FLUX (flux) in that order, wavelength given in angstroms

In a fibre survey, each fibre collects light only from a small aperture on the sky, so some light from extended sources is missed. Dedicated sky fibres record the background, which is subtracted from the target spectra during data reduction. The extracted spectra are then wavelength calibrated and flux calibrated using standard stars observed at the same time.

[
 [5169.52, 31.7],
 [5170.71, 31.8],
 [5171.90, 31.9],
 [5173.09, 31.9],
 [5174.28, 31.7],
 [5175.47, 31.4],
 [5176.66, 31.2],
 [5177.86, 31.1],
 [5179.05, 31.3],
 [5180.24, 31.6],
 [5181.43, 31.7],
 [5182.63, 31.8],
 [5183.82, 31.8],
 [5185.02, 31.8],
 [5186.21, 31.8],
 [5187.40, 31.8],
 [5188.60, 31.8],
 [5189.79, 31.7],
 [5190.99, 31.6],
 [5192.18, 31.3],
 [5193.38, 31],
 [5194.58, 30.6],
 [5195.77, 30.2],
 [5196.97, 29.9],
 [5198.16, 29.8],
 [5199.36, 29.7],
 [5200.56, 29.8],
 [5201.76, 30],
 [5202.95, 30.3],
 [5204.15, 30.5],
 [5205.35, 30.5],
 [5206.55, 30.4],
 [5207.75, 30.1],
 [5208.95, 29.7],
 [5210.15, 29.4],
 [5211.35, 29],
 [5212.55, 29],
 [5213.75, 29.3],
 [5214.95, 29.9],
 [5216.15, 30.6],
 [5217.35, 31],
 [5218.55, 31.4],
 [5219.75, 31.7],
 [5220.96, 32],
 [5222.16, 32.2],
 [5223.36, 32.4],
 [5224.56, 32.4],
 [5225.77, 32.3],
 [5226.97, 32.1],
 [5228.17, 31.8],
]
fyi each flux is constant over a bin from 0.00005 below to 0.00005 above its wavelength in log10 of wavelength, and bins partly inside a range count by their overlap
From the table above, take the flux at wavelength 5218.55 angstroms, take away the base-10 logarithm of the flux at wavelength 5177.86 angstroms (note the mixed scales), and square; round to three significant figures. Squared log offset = 894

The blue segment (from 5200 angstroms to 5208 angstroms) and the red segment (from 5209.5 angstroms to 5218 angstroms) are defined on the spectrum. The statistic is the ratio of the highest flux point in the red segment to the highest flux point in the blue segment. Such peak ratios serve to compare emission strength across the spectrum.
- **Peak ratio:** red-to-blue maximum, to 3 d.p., 1.016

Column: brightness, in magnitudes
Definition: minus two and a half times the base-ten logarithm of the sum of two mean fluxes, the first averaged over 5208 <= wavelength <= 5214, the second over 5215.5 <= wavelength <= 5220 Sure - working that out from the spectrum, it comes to -4.45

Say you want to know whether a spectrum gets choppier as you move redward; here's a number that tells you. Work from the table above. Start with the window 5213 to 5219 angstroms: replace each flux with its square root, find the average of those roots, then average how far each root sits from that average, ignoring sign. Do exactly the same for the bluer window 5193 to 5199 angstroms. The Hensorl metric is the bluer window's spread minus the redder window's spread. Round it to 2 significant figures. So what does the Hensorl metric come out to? -0.025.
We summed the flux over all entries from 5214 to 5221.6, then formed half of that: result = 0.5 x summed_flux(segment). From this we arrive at 93.3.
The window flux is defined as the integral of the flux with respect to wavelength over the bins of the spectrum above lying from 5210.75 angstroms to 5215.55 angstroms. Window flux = 140.7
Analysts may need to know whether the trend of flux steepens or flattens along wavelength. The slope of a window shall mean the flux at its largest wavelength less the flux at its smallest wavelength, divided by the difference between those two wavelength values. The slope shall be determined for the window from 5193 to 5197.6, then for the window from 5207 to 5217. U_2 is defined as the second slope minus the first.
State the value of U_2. 0.37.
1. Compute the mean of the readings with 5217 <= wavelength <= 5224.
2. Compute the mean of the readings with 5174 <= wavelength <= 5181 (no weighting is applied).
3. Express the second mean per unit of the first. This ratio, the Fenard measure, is 0.99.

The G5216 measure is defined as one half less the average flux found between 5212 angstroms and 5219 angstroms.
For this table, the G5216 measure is -29.7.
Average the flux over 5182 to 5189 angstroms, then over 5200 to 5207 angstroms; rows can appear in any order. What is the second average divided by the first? 0.95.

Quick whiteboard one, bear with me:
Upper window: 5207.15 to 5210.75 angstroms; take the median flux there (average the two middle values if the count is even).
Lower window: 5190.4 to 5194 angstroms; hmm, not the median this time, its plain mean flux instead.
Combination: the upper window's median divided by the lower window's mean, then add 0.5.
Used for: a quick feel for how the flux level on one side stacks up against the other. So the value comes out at 1.45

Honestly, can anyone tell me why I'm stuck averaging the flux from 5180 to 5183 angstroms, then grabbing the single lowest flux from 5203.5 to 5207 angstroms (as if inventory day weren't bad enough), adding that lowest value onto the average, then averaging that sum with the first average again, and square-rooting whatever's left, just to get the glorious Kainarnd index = 6.85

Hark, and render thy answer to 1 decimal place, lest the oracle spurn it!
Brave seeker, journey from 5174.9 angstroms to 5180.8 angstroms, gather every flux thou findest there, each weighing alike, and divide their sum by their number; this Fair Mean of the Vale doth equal 31.3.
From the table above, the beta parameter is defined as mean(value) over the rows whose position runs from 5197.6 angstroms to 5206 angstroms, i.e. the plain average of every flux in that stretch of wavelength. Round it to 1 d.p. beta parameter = 30.1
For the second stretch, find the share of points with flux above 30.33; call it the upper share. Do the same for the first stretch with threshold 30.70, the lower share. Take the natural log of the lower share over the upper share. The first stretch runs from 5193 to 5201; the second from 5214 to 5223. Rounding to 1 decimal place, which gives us -1.8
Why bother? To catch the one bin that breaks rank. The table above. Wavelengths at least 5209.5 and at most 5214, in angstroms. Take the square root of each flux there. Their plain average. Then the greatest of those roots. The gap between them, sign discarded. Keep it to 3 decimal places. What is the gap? 0.021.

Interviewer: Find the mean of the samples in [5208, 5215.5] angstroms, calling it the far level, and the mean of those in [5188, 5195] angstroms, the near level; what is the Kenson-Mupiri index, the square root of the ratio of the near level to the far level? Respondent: 1.03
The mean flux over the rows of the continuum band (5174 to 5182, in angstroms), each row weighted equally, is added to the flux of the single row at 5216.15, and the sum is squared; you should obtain 3848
